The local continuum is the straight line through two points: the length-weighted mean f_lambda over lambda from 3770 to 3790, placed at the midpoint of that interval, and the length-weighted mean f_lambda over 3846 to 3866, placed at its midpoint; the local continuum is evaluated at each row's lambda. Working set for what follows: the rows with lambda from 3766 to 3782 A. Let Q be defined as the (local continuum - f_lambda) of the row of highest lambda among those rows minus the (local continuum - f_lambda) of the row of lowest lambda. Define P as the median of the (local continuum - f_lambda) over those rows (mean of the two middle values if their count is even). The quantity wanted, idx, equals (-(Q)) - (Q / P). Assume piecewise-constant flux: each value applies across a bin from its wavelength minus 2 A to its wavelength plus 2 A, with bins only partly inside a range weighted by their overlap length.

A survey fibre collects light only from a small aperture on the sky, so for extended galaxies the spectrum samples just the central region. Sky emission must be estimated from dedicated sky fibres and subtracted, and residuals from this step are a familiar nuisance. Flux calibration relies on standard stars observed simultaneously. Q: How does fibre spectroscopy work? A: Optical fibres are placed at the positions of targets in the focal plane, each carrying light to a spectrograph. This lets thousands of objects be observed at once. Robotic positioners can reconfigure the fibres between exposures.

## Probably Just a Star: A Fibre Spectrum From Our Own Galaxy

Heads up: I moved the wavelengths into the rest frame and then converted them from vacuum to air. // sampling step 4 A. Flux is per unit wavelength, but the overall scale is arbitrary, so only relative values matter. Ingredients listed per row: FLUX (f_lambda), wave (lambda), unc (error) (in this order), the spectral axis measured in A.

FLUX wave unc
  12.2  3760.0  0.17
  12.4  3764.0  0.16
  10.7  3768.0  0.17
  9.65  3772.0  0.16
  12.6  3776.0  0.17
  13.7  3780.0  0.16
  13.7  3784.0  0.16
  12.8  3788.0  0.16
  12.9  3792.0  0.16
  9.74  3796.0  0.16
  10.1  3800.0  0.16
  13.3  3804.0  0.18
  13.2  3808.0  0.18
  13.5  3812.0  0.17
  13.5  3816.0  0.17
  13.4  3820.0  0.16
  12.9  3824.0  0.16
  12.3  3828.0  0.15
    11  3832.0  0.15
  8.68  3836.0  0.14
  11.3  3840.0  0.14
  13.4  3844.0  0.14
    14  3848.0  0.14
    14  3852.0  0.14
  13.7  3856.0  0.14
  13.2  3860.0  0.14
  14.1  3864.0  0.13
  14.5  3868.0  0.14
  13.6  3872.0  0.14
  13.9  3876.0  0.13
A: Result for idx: 7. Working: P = 0.7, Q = -2.8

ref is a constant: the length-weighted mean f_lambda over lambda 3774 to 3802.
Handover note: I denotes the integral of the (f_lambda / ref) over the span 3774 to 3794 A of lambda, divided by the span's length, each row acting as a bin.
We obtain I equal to 1.08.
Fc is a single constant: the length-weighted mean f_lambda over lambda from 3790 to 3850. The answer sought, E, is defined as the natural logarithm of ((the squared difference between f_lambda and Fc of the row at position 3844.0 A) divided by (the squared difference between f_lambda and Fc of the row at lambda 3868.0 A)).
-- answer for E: -1.3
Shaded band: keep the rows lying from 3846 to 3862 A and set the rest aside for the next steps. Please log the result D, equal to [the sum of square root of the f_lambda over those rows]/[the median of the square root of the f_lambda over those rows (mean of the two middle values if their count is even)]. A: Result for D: 3.98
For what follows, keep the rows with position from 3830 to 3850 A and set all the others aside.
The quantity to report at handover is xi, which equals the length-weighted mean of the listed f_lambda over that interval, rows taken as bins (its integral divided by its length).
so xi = 11.7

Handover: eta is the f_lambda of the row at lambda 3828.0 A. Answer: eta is 12.3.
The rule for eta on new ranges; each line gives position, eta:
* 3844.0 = 13.4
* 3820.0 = 13.4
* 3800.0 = 10.1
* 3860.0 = 13.2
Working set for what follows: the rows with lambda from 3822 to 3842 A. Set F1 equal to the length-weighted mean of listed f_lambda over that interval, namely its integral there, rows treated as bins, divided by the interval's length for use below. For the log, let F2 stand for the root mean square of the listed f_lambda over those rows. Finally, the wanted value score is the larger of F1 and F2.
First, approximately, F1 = 11.2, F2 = 11.3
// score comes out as 11.3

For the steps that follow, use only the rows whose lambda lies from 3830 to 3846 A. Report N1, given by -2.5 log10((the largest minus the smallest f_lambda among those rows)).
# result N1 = -1.7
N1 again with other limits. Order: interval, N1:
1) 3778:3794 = 0.1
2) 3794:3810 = -1.4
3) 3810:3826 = 0.6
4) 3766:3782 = -1.5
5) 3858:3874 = -0.3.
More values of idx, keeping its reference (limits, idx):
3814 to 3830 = -23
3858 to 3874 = 1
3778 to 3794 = 0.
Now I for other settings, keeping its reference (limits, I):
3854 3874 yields 1.13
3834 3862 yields 1.03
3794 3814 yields 0.98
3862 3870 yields 1.17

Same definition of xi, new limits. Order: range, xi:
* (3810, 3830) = 13.1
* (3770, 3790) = 12.5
